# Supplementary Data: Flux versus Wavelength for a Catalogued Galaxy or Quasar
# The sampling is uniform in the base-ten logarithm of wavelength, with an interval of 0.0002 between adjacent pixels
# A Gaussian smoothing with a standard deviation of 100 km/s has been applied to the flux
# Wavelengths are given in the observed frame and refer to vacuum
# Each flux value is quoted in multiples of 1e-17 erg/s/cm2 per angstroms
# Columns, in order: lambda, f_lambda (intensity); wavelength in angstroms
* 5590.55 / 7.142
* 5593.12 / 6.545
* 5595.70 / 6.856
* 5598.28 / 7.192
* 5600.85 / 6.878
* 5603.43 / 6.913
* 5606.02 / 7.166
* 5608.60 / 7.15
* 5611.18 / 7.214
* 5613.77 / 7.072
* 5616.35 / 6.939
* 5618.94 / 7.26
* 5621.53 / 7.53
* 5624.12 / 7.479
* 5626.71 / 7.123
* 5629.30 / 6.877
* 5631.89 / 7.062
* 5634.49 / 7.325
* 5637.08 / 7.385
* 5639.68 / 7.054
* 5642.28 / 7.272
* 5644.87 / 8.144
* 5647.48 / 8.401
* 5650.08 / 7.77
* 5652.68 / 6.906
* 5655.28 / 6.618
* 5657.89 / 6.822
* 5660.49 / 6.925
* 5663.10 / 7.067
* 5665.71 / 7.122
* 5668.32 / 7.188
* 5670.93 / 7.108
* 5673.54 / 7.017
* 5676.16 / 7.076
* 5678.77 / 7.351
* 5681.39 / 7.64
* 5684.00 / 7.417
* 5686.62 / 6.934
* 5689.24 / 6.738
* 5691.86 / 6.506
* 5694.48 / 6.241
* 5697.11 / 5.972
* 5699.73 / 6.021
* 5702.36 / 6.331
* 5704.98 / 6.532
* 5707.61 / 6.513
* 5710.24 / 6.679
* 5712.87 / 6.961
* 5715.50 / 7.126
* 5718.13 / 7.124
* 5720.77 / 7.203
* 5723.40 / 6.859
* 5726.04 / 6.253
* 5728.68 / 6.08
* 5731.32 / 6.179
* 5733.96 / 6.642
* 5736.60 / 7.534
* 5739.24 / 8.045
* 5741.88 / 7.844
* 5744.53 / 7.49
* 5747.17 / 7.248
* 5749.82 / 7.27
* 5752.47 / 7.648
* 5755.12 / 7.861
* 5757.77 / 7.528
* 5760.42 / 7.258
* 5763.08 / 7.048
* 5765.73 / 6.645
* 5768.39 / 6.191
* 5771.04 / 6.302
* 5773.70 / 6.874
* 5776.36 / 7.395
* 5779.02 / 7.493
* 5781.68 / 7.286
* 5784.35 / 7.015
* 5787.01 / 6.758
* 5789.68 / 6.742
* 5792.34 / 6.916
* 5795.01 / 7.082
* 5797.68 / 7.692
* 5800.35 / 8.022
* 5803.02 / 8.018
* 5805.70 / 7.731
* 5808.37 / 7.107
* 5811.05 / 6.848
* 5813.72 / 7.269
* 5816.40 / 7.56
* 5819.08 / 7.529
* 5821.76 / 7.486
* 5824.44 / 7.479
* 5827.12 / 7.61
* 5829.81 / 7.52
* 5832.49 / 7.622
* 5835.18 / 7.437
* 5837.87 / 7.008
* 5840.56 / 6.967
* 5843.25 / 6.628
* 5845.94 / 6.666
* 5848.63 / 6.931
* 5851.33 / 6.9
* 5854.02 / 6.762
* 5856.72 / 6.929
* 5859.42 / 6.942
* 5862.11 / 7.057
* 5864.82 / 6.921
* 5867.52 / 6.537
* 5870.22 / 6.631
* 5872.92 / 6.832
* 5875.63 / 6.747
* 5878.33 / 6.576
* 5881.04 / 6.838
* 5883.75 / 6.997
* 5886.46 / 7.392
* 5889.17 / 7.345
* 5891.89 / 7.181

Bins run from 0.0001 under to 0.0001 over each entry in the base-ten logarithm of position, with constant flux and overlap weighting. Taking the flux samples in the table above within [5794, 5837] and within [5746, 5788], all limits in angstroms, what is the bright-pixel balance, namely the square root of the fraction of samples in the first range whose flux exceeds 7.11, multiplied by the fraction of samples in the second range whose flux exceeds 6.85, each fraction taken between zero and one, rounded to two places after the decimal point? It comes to 0.68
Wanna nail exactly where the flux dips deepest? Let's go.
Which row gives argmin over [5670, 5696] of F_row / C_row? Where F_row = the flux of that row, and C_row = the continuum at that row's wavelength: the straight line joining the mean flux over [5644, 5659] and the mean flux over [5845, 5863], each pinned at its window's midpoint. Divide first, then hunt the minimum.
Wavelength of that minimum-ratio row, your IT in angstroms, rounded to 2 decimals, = 5694.48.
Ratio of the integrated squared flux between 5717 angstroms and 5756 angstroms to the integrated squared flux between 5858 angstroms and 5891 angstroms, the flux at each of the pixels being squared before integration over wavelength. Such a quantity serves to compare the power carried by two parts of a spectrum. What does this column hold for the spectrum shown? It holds 1.3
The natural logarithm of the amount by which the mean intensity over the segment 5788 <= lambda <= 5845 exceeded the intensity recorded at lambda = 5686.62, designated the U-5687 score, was -0.9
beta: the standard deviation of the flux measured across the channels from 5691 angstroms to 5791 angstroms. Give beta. 0.56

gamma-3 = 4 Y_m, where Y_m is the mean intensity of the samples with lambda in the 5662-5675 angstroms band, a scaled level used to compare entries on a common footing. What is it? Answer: 28.4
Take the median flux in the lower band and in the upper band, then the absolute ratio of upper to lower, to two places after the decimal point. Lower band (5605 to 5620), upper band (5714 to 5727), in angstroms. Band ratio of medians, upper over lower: 1.00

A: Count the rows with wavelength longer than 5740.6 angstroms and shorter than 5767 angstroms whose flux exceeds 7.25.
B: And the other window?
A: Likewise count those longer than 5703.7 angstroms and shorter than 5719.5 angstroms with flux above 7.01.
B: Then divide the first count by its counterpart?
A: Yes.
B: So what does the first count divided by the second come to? 3.50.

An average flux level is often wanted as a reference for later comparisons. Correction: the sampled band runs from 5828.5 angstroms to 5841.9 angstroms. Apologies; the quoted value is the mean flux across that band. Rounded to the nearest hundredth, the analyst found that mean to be 7.31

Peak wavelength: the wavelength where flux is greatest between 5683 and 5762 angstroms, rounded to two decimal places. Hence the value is 5739.24 angstroms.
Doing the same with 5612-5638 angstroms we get 5621.53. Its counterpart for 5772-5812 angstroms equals 5800.35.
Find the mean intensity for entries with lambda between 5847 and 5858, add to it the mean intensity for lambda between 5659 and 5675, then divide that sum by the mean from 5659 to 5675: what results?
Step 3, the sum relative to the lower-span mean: 1.973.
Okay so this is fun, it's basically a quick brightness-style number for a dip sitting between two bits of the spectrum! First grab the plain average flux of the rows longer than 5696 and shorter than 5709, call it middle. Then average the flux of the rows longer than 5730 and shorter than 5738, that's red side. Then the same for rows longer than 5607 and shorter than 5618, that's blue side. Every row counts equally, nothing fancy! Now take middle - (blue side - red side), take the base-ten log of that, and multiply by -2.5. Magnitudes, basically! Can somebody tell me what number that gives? -1.94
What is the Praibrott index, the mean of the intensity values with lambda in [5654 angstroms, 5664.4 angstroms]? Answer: 6.86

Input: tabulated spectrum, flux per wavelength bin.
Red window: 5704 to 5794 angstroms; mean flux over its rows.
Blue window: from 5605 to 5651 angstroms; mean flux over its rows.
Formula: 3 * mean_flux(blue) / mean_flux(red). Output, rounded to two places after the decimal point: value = 3.14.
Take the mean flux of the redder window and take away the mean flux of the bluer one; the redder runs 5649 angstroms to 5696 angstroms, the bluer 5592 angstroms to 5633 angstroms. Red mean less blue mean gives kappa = -0.1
